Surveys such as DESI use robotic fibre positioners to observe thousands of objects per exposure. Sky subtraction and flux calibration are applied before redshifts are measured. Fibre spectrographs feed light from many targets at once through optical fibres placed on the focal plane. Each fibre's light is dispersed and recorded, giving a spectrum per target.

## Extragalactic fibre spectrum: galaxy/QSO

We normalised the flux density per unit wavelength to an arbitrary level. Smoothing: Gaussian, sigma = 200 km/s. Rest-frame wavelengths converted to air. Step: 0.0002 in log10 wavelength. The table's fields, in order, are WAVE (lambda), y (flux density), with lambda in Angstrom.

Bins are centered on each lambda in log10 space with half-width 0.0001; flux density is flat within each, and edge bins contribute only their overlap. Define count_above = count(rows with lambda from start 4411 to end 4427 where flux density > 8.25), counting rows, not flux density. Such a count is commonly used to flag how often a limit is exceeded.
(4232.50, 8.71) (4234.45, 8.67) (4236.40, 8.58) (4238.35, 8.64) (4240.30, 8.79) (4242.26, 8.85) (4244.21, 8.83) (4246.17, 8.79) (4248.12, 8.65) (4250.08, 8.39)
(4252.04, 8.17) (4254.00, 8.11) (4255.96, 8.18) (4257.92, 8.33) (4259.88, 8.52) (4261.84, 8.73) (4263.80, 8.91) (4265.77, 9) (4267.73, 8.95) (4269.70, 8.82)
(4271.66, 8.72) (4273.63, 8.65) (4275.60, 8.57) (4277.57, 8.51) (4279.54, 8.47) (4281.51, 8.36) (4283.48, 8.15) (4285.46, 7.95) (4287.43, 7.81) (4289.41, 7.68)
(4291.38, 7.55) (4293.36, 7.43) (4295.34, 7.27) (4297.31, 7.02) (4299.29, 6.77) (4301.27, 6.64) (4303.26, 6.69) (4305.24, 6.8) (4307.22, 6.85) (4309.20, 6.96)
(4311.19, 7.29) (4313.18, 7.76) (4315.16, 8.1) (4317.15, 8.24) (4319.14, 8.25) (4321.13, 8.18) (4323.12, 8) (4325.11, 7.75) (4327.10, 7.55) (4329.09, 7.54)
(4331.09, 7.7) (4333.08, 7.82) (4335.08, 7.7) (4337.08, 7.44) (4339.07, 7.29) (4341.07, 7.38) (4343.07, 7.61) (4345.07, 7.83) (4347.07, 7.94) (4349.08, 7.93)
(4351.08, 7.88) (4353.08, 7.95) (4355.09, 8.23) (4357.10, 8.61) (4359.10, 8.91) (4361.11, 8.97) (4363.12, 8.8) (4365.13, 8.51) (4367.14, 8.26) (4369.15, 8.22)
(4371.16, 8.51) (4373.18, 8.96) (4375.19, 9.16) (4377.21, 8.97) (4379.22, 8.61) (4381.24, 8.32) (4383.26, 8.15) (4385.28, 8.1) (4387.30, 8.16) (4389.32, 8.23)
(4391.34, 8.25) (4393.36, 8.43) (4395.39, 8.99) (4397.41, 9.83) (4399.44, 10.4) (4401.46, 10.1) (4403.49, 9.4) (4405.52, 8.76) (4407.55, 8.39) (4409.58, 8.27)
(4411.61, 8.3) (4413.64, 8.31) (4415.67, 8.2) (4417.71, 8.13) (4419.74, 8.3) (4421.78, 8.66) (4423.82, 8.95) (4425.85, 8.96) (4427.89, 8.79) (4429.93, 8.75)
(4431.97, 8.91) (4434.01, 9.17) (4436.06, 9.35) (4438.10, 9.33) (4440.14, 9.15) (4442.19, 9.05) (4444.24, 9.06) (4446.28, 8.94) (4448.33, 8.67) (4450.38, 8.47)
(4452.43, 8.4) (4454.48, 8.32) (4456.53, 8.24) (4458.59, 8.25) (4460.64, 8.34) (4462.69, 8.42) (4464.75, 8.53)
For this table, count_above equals 6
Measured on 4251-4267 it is 5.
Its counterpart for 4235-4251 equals 8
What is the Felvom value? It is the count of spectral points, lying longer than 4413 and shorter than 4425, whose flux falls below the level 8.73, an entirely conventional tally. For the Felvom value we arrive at 5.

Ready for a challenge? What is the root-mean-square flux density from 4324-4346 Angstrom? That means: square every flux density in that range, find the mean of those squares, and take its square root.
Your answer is 7.6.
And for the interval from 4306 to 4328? 7.7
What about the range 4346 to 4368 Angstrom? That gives 8.4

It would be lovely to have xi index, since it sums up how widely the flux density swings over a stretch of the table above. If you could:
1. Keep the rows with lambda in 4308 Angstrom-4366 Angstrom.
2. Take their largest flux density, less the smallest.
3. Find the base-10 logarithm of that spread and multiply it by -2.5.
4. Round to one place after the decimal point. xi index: -0.8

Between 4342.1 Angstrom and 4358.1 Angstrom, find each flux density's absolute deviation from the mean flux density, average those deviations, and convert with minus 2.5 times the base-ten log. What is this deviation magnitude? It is 1.7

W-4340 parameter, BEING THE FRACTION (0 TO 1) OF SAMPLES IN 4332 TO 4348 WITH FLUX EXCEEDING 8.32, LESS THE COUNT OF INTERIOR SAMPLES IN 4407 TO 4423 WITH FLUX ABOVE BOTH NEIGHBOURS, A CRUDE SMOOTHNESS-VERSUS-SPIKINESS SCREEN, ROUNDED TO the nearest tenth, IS -1.0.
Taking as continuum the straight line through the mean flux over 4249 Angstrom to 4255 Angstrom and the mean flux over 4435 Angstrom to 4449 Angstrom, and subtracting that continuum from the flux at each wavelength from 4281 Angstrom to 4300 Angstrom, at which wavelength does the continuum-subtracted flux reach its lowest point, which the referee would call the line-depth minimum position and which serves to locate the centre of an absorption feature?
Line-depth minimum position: 4299.29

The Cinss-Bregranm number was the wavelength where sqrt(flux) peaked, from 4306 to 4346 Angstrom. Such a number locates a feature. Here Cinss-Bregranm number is 4319.14 Angstrom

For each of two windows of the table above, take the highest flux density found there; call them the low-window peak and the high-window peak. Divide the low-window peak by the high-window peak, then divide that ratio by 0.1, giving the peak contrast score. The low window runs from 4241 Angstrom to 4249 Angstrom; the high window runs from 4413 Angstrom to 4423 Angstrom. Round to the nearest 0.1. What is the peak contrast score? 10.2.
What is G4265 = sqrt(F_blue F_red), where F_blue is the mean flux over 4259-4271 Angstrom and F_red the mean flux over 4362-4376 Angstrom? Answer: 8.73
